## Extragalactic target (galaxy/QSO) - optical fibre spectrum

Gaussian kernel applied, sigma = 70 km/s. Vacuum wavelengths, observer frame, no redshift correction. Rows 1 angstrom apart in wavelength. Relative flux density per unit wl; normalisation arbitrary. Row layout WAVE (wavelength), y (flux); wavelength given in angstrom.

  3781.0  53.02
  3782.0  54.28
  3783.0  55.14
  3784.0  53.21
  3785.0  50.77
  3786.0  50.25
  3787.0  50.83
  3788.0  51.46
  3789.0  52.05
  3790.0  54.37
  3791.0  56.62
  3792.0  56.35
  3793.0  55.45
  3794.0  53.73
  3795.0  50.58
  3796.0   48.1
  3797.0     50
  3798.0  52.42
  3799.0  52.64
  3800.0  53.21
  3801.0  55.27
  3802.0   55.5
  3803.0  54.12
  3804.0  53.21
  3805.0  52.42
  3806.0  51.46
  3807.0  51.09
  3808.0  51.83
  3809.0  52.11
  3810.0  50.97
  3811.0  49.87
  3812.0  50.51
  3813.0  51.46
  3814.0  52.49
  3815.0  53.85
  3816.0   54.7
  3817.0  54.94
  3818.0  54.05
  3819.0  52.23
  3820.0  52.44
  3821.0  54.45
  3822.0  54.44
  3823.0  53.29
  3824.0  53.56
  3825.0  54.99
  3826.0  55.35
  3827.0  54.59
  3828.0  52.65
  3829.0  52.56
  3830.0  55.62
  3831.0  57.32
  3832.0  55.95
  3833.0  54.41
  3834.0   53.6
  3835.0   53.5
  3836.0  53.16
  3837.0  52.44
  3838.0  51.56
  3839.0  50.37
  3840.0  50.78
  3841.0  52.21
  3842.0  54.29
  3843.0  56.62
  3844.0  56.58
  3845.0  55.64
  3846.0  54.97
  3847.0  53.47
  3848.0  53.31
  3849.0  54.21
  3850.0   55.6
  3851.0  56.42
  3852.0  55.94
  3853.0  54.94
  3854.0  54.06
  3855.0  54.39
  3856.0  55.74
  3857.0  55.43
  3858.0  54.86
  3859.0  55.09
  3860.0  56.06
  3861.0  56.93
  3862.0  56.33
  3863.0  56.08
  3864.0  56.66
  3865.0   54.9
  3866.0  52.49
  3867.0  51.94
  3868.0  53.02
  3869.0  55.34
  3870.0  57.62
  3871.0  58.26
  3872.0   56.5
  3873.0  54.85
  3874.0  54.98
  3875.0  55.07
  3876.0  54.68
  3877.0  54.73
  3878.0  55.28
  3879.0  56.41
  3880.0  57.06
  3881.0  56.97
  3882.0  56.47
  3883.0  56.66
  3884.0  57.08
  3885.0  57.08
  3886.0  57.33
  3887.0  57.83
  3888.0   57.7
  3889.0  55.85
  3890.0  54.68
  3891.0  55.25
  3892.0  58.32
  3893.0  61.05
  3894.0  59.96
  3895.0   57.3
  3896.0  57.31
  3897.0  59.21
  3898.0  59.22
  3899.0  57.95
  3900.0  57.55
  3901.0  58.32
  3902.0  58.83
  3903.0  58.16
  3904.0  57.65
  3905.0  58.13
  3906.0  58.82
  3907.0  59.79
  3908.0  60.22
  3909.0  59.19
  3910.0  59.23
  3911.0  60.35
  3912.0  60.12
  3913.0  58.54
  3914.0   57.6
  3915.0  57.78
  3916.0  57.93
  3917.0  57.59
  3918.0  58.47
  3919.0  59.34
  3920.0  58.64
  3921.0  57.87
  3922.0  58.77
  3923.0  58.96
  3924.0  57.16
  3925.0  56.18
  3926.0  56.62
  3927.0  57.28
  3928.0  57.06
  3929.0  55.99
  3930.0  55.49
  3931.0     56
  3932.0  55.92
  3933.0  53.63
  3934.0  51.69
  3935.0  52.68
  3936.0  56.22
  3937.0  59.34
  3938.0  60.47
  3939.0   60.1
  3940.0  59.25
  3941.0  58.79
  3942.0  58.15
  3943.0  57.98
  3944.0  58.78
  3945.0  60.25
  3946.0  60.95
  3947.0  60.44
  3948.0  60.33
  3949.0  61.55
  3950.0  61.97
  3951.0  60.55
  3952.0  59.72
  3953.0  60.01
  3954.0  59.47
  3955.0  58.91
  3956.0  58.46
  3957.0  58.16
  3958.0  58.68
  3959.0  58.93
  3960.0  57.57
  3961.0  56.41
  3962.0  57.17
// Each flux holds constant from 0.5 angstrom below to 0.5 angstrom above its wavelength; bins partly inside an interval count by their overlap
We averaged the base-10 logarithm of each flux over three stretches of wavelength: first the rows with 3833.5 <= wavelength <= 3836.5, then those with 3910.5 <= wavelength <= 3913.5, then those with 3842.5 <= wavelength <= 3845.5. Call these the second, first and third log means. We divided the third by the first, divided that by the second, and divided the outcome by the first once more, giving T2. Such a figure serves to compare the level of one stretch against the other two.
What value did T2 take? 0.321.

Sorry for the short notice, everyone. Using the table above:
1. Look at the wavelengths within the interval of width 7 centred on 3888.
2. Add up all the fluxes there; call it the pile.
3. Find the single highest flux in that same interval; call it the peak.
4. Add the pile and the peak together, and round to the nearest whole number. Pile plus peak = 454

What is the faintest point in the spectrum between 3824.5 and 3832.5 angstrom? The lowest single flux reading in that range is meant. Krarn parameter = 52.56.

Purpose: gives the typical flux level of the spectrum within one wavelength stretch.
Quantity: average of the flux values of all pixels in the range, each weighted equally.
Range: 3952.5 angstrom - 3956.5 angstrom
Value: 59.2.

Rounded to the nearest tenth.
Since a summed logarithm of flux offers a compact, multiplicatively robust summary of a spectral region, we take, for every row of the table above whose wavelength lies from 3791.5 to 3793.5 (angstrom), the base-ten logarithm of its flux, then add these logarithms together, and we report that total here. 3.5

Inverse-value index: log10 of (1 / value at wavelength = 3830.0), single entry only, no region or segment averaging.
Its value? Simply -1.75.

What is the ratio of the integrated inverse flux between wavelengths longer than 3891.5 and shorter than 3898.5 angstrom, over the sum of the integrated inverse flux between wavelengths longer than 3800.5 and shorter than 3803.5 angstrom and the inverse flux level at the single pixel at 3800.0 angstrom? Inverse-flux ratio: 1.6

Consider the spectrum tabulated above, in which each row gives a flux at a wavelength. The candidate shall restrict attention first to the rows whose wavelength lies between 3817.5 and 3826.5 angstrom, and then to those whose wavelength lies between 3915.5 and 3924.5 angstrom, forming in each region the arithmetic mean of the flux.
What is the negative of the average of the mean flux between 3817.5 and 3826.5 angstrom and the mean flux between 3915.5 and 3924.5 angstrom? -56.1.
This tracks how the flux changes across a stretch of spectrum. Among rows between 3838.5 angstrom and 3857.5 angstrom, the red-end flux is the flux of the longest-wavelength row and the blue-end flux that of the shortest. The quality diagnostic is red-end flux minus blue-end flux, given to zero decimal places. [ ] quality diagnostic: 5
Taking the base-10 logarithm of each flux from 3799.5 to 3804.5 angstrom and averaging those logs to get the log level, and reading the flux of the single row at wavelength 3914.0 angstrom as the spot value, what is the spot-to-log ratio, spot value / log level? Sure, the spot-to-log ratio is 33.2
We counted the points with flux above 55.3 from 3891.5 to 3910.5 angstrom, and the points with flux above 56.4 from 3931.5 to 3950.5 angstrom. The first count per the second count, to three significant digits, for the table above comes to 1.36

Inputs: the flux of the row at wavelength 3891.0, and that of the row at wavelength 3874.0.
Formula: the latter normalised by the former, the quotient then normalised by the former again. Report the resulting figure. 0.0180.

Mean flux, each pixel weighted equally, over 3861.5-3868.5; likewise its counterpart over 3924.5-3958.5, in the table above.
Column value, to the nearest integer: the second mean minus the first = 4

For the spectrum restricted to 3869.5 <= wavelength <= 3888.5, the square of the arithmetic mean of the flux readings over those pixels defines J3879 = 3187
